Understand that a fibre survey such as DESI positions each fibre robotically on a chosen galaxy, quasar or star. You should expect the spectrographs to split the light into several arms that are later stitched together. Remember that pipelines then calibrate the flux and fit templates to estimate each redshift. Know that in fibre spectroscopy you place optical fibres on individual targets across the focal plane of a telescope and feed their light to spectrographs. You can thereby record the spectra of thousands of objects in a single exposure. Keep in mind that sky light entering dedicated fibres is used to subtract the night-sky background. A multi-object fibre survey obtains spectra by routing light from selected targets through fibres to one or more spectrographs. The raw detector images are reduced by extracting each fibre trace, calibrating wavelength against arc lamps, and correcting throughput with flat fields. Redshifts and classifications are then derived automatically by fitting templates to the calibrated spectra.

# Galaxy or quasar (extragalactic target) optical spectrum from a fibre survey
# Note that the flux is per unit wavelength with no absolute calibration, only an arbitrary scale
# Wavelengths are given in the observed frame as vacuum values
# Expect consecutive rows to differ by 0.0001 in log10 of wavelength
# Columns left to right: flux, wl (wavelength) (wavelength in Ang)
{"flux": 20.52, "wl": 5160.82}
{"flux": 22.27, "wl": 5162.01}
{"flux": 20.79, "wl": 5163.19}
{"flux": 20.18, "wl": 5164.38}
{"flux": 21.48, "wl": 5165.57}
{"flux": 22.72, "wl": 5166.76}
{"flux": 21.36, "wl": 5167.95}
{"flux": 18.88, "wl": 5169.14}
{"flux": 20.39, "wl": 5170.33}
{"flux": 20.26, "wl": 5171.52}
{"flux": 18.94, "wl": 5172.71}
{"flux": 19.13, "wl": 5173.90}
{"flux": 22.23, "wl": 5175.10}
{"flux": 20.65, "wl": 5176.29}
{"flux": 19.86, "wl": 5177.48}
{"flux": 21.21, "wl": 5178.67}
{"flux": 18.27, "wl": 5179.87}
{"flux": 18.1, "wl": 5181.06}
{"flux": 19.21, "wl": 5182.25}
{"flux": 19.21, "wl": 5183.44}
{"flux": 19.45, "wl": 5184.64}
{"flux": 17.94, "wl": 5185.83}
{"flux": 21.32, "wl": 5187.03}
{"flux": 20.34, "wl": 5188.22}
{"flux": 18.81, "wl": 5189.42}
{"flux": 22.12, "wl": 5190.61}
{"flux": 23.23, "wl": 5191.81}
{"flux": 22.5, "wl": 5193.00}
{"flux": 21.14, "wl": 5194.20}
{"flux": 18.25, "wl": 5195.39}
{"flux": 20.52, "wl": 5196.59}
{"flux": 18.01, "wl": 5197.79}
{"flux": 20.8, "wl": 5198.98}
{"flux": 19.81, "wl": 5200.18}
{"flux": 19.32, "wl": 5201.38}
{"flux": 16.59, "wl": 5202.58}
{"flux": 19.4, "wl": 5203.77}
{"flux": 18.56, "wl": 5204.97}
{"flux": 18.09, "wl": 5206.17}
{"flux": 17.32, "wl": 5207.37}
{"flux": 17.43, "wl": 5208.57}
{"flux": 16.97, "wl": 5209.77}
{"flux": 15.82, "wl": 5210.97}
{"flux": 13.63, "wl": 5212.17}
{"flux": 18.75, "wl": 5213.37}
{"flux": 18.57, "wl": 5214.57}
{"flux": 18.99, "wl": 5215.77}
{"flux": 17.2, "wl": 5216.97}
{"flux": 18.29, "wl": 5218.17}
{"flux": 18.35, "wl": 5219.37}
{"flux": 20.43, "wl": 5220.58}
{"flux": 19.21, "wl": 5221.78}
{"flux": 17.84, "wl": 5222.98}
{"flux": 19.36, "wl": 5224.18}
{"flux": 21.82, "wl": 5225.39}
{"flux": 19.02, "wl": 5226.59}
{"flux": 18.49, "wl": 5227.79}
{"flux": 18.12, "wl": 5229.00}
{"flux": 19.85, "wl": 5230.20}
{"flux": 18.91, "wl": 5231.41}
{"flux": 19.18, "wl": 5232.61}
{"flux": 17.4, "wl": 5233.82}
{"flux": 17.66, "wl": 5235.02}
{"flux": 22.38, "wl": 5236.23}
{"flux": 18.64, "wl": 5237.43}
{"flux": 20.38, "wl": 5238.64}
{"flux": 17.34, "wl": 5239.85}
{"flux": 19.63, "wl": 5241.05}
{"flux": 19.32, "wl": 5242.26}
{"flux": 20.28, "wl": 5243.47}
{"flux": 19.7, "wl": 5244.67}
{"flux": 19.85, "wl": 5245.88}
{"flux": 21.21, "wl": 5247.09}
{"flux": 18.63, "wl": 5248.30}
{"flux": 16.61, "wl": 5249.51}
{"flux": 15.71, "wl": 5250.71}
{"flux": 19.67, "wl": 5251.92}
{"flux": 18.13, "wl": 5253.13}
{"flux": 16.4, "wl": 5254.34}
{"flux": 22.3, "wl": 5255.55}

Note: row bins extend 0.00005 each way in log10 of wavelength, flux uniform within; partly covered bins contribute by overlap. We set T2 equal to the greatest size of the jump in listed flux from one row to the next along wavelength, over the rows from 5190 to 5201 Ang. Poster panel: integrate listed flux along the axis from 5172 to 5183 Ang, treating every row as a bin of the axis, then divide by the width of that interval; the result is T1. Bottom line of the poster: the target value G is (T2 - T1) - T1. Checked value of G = -36.6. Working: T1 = 19.7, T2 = 2.89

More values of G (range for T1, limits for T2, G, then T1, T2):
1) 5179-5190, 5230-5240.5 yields -33.7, 19.2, 4.72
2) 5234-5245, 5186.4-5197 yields -35.5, 19.4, 3.31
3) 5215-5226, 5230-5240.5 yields -33.4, 19.0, 4.72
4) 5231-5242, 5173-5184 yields -35.0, 19.1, 3.10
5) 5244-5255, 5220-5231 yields -34.2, 18.5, 2.80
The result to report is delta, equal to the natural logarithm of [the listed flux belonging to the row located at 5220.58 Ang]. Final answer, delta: 3.02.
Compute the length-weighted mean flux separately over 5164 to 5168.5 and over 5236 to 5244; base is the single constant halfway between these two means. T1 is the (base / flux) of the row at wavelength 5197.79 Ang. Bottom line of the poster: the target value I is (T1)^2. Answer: 1.30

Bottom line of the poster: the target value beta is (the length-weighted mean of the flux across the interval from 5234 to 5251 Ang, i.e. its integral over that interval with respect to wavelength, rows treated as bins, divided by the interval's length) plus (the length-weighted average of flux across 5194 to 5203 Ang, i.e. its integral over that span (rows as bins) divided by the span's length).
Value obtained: 38.4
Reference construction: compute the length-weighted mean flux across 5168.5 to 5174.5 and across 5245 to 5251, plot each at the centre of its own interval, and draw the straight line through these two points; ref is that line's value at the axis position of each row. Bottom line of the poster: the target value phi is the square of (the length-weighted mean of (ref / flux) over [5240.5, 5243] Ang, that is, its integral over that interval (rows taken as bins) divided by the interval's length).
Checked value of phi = 0.91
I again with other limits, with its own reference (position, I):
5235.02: 1.35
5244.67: 1.09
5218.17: 1.26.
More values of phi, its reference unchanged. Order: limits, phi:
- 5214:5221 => 1.05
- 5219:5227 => 0.95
